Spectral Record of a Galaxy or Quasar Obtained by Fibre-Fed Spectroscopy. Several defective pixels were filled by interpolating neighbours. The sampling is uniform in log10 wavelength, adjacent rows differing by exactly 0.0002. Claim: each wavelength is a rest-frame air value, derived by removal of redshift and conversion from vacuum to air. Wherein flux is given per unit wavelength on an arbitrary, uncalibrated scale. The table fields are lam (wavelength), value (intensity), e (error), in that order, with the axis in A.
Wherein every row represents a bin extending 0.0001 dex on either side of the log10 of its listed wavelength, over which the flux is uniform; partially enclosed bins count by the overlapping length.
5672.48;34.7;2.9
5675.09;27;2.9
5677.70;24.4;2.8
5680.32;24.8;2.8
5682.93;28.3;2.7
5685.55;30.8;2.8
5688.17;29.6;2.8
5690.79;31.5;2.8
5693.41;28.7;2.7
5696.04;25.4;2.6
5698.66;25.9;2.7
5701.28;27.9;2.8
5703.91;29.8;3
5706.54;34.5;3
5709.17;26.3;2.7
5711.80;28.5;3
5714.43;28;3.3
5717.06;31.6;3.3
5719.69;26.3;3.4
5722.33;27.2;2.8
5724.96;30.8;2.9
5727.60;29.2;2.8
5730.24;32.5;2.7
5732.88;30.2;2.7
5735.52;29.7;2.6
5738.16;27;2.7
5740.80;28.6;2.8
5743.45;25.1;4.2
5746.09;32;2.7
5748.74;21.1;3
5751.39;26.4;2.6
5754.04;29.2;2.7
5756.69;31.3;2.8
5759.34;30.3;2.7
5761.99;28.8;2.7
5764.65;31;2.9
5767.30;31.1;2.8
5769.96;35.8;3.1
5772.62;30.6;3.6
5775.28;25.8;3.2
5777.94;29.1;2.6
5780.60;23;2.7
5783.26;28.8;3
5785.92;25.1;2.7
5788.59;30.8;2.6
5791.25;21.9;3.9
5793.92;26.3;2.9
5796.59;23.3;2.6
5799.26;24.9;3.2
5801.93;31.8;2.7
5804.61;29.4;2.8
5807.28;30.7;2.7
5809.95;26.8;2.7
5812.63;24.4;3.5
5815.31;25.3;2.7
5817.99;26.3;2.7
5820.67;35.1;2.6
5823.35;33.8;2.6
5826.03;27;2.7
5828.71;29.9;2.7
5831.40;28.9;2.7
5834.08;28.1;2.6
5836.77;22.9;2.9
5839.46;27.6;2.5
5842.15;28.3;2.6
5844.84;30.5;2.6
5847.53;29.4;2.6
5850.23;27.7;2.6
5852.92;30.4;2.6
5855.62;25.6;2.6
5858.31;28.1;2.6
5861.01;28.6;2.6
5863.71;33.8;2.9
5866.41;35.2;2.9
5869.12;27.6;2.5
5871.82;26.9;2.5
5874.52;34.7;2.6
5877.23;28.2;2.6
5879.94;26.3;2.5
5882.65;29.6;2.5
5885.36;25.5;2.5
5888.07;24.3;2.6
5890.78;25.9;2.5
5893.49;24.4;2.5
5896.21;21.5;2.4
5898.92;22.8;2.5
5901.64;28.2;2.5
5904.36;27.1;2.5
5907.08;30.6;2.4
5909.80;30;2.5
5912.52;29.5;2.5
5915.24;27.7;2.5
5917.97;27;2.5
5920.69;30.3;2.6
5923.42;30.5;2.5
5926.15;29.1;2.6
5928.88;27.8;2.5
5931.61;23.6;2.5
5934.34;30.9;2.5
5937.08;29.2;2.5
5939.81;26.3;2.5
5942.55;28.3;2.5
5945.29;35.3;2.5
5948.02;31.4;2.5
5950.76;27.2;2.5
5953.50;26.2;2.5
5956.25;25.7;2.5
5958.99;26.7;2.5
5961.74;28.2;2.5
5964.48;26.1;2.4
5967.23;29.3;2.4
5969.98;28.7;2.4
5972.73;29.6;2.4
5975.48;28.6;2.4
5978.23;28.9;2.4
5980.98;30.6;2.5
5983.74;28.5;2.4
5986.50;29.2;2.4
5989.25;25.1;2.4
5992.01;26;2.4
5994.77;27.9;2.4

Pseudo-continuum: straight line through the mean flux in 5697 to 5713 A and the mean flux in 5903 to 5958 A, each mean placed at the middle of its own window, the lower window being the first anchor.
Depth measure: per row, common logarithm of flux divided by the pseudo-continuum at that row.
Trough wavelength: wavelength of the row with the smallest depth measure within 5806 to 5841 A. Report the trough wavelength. 5836.77 A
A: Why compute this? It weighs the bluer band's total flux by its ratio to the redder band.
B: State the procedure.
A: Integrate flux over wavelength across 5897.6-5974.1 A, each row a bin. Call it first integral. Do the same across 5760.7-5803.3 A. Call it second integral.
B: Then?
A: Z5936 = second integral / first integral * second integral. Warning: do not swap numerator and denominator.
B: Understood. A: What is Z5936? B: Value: 656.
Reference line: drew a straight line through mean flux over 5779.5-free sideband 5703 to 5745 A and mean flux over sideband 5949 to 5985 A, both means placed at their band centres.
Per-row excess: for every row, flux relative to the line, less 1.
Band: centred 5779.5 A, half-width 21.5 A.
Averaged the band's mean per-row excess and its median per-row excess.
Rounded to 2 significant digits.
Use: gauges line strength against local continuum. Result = -0.017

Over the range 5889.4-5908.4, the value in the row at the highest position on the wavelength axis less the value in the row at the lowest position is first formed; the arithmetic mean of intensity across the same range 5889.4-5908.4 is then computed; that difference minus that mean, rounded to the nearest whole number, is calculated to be -21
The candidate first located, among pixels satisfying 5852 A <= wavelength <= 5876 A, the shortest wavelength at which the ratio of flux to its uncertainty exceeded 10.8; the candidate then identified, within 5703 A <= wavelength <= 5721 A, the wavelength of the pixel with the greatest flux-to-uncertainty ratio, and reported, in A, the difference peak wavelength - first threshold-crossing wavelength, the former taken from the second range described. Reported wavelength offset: -146.4 A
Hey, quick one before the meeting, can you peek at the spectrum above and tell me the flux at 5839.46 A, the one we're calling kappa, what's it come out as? 27.6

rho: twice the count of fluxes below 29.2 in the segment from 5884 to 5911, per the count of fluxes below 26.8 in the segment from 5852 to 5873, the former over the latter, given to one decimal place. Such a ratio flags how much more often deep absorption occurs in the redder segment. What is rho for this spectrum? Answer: 16.0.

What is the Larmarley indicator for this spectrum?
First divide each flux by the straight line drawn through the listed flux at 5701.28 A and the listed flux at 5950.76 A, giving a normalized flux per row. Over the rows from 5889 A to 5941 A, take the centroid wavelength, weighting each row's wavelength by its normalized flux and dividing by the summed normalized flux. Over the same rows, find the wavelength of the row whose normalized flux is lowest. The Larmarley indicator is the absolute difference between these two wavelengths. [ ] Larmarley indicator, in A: 19.7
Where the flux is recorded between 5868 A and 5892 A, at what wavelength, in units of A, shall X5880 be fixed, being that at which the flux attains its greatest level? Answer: 5874.52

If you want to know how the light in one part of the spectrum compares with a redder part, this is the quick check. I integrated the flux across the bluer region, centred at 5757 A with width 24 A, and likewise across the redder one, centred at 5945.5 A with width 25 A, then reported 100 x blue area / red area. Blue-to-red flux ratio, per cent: 97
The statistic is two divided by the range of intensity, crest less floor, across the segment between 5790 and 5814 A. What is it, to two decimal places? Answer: 0.20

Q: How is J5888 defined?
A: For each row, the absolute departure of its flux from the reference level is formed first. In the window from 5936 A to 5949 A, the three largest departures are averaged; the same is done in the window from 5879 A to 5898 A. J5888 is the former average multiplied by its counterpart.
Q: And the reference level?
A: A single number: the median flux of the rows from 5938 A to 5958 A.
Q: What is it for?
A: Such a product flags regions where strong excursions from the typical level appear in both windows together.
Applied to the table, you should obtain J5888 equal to 18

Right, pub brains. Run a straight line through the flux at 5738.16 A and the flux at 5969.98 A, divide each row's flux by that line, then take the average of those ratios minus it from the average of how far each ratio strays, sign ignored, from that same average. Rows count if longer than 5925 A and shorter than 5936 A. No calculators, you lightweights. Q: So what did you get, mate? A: -0.90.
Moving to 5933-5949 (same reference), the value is -0.98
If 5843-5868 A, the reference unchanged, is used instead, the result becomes -0.99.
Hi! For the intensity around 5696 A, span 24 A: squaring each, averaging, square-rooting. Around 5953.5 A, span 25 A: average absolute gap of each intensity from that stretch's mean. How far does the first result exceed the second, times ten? 272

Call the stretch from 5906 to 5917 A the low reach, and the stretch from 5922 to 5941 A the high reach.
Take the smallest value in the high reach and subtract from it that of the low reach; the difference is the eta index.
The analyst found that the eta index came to -4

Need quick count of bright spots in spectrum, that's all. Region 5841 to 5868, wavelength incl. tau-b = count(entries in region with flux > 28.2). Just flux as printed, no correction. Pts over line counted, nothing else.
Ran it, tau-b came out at 7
